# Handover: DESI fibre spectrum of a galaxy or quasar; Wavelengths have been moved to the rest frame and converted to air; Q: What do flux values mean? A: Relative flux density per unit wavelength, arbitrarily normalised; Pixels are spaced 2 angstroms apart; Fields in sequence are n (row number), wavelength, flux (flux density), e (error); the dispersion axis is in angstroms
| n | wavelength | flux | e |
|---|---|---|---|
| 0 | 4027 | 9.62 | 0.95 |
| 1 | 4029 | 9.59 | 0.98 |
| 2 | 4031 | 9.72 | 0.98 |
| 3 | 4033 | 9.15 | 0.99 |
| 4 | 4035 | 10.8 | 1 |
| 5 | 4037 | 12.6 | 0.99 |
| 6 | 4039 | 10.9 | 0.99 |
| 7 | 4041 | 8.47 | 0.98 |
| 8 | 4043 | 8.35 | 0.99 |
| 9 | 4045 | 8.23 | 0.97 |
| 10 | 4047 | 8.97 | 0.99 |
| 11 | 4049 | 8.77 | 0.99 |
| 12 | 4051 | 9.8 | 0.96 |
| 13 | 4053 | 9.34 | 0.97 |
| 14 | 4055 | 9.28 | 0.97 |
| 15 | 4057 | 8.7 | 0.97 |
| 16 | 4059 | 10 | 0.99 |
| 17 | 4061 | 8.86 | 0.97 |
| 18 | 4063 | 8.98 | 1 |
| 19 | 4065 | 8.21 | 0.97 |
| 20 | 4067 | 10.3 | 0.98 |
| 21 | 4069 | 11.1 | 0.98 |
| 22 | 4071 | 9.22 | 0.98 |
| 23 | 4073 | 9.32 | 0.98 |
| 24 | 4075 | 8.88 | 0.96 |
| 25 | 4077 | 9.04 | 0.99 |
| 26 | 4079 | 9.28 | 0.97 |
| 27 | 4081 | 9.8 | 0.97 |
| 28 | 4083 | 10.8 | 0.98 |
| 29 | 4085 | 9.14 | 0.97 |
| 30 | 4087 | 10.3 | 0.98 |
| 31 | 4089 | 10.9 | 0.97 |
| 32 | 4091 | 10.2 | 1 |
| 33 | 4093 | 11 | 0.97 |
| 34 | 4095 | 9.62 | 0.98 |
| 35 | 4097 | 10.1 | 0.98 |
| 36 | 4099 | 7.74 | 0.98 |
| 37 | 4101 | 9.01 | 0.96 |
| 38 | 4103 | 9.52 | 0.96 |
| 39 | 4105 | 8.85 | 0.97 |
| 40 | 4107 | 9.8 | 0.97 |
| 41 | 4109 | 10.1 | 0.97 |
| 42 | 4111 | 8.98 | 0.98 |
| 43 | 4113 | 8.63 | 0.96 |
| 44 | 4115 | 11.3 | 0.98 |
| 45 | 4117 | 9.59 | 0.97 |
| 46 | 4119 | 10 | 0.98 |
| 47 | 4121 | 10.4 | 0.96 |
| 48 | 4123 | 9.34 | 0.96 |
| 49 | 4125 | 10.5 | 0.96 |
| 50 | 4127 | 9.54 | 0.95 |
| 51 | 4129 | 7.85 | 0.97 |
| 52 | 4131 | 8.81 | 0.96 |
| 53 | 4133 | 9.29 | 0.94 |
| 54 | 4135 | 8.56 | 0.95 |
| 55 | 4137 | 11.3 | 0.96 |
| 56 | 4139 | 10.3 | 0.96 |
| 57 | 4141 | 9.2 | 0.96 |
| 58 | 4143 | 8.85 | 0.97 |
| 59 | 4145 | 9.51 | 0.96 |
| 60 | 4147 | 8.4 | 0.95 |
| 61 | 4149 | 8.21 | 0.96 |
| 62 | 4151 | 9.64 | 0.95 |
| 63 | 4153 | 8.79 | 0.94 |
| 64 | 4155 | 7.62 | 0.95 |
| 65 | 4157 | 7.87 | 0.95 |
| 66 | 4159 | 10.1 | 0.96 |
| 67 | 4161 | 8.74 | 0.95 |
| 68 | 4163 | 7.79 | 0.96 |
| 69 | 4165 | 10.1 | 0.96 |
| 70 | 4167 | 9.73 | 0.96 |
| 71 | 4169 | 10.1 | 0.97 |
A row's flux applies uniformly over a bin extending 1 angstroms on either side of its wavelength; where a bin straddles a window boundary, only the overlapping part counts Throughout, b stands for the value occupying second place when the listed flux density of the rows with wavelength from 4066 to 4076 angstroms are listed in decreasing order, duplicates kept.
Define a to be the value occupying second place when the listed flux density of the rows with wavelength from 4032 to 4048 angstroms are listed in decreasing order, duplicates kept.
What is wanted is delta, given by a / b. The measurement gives 1.06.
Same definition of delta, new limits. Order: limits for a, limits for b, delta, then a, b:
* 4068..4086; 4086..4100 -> 0.99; 10.8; 10.9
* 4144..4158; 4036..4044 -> 0.87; 9.51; 10.9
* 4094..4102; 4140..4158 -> 1.01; 9.62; 9.51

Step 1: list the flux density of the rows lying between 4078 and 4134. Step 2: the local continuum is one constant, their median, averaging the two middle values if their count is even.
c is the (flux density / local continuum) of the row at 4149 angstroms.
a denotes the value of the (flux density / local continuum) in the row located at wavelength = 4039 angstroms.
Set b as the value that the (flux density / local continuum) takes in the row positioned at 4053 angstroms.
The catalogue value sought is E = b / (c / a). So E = 1.3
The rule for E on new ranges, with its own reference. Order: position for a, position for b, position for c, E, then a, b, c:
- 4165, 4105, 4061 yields 1.1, 1.05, 0.92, 0.92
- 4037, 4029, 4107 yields 1.3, 1.31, 1.00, 1.02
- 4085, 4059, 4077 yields 1.1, 0.95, 1.04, 0.94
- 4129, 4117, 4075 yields 0.9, 0.82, 1.00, 0.92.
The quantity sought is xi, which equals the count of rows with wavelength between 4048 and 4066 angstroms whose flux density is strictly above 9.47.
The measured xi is 2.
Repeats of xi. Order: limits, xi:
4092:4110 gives 6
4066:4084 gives 4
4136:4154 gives 4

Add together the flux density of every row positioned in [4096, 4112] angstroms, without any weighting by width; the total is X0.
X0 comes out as 74.1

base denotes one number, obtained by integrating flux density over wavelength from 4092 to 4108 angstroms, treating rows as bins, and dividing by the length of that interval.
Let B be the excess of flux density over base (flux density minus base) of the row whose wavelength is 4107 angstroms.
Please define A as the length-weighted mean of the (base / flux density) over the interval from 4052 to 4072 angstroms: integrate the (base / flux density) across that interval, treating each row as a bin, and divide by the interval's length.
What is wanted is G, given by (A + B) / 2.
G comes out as 0.68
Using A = 1.01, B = 0.3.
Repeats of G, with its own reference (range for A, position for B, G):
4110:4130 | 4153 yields 0.16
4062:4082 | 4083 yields 1.18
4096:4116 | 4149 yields -0.11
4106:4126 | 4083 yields 1.15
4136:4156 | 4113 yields 0.11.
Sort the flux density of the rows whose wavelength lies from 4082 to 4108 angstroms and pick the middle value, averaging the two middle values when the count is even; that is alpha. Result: 9.80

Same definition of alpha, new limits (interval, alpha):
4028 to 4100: 9.33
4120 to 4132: 9.44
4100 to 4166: 9.29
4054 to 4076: 9.22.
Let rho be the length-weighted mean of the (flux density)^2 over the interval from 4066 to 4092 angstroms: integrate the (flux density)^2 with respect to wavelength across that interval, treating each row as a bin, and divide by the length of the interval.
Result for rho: 98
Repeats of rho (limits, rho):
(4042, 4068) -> 83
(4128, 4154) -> 84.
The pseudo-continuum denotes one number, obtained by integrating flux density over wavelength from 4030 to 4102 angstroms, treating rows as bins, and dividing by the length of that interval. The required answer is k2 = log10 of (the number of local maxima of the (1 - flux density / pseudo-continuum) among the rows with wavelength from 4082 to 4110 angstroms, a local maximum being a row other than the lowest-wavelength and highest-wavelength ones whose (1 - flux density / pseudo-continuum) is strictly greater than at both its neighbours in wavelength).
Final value 0.70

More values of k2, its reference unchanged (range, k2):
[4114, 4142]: 0.60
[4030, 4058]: 0.48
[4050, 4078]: 0.70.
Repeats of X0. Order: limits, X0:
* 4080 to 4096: 81.8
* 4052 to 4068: 73.7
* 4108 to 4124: 78.3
